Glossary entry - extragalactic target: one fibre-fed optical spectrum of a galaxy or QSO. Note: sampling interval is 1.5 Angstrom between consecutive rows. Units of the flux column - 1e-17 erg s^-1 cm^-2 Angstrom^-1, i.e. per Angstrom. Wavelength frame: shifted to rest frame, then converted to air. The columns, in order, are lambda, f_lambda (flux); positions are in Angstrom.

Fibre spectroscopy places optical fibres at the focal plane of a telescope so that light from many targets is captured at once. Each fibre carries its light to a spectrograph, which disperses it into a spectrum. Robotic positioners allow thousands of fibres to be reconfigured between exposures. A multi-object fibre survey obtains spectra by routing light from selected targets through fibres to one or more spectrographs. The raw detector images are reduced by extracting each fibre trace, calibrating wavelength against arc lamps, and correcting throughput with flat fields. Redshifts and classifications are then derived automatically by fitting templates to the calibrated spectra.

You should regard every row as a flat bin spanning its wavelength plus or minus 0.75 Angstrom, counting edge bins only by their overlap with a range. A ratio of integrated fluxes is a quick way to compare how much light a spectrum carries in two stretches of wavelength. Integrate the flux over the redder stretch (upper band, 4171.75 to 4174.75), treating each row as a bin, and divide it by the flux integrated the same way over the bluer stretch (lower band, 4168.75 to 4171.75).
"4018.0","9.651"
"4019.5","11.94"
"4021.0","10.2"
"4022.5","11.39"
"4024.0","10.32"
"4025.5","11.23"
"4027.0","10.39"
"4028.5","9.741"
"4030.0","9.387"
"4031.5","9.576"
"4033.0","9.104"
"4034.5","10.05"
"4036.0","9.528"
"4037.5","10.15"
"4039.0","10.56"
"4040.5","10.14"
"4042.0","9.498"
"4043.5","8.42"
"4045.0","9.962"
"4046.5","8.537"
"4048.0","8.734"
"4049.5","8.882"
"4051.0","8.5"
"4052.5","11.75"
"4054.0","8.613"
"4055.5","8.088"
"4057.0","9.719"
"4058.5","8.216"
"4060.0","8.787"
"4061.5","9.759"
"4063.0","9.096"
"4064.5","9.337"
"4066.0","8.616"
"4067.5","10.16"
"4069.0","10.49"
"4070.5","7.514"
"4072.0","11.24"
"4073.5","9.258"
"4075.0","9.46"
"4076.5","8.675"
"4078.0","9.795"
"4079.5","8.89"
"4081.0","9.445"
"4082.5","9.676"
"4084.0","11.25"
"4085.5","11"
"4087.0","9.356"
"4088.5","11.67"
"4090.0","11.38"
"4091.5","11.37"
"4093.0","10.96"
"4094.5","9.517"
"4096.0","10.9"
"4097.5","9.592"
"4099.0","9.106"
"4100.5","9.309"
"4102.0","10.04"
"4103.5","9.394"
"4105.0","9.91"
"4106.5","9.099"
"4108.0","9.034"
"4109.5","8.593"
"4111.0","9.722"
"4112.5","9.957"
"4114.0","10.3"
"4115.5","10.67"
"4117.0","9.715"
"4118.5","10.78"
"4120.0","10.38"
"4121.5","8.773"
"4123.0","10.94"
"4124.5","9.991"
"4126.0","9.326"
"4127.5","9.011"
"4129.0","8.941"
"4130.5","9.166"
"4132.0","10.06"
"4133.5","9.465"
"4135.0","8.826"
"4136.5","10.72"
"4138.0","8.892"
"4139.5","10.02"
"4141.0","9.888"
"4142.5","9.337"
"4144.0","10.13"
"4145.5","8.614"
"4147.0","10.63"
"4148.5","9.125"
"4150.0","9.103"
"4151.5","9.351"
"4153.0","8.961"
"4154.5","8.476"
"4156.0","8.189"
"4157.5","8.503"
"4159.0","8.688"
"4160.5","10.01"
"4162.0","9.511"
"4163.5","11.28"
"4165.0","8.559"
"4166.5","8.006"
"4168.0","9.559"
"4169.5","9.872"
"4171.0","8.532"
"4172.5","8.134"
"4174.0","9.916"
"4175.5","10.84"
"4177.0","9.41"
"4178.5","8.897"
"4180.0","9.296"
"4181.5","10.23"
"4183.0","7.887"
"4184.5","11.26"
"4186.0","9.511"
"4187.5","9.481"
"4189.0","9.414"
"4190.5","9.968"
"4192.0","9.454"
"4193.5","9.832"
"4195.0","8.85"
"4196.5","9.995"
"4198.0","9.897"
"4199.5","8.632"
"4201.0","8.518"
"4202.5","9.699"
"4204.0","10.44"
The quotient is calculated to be 1.0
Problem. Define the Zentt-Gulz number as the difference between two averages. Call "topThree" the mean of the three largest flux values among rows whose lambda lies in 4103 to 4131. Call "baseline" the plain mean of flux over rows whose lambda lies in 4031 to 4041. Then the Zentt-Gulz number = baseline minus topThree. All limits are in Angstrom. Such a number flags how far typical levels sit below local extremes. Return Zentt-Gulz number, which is -0.92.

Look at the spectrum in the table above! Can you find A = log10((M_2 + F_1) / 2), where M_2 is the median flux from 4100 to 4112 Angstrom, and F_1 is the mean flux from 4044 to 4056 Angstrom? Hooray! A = 0.966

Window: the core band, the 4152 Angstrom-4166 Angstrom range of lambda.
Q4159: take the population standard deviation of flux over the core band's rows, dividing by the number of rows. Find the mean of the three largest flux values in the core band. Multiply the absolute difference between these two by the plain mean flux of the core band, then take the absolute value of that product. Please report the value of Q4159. 85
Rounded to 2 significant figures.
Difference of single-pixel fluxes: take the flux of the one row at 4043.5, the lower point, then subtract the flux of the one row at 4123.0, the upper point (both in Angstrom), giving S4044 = -2.5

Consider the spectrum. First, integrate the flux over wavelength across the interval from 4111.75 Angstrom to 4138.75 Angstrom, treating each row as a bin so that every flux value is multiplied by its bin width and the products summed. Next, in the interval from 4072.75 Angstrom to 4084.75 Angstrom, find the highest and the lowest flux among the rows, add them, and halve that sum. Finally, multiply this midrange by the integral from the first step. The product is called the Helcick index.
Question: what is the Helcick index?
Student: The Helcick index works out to 2629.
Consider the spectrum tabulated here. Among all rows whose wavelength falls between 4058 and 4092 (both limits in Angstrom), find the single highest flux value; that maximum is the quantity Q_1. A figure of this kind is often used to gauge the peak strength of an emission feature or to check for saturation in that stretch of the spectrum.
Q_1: 11.67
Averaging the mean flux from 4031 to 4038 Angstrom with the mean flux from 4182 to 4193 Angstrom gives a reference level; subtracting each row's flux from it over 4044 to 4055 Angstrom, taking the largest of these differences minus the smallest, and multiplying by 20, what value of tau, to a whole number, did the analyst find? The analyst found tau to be 65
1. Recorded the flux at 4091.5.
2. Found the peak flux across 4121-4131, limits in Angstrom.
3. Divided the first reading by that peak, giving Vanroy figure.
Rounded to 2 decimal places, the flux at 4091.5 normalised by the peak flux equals 1.04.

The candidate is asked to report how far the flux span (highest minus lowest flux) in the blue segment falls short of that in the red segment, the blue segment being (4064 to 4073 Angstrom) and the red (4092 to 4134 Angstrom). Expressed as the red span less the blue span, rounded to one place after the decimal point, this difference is -1.4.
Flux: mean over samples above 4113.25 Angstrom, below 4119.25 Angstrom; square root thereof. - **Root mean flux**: 3.22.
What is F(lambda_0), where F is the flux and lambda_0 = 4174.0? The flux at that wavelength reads 9.916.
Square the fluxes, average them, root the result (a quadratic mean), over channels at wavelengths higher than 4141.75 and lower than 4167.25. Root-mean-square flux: 9.2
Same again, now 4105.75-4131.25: 9.7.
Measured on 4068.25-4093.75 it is 10.1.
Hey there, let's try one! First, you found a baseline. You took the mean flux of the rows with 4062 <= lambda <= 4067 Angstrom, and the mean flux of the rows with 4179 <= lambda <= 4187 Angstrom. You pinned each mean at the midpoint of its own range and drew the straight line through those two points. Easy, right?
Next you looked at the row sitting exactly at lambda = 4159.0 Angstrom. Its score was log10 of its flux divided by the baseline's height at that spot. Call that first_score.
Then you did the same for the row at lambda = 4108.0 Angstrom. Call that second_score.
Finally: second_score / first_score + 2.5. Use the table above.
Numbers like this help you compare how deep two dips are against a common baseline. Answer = 2.8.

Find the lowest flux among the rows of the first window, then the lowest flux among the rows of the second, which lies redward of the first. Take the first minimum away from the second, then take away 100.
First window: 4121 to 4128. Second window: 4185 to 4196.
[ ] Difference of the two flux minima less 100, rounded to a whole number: -100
